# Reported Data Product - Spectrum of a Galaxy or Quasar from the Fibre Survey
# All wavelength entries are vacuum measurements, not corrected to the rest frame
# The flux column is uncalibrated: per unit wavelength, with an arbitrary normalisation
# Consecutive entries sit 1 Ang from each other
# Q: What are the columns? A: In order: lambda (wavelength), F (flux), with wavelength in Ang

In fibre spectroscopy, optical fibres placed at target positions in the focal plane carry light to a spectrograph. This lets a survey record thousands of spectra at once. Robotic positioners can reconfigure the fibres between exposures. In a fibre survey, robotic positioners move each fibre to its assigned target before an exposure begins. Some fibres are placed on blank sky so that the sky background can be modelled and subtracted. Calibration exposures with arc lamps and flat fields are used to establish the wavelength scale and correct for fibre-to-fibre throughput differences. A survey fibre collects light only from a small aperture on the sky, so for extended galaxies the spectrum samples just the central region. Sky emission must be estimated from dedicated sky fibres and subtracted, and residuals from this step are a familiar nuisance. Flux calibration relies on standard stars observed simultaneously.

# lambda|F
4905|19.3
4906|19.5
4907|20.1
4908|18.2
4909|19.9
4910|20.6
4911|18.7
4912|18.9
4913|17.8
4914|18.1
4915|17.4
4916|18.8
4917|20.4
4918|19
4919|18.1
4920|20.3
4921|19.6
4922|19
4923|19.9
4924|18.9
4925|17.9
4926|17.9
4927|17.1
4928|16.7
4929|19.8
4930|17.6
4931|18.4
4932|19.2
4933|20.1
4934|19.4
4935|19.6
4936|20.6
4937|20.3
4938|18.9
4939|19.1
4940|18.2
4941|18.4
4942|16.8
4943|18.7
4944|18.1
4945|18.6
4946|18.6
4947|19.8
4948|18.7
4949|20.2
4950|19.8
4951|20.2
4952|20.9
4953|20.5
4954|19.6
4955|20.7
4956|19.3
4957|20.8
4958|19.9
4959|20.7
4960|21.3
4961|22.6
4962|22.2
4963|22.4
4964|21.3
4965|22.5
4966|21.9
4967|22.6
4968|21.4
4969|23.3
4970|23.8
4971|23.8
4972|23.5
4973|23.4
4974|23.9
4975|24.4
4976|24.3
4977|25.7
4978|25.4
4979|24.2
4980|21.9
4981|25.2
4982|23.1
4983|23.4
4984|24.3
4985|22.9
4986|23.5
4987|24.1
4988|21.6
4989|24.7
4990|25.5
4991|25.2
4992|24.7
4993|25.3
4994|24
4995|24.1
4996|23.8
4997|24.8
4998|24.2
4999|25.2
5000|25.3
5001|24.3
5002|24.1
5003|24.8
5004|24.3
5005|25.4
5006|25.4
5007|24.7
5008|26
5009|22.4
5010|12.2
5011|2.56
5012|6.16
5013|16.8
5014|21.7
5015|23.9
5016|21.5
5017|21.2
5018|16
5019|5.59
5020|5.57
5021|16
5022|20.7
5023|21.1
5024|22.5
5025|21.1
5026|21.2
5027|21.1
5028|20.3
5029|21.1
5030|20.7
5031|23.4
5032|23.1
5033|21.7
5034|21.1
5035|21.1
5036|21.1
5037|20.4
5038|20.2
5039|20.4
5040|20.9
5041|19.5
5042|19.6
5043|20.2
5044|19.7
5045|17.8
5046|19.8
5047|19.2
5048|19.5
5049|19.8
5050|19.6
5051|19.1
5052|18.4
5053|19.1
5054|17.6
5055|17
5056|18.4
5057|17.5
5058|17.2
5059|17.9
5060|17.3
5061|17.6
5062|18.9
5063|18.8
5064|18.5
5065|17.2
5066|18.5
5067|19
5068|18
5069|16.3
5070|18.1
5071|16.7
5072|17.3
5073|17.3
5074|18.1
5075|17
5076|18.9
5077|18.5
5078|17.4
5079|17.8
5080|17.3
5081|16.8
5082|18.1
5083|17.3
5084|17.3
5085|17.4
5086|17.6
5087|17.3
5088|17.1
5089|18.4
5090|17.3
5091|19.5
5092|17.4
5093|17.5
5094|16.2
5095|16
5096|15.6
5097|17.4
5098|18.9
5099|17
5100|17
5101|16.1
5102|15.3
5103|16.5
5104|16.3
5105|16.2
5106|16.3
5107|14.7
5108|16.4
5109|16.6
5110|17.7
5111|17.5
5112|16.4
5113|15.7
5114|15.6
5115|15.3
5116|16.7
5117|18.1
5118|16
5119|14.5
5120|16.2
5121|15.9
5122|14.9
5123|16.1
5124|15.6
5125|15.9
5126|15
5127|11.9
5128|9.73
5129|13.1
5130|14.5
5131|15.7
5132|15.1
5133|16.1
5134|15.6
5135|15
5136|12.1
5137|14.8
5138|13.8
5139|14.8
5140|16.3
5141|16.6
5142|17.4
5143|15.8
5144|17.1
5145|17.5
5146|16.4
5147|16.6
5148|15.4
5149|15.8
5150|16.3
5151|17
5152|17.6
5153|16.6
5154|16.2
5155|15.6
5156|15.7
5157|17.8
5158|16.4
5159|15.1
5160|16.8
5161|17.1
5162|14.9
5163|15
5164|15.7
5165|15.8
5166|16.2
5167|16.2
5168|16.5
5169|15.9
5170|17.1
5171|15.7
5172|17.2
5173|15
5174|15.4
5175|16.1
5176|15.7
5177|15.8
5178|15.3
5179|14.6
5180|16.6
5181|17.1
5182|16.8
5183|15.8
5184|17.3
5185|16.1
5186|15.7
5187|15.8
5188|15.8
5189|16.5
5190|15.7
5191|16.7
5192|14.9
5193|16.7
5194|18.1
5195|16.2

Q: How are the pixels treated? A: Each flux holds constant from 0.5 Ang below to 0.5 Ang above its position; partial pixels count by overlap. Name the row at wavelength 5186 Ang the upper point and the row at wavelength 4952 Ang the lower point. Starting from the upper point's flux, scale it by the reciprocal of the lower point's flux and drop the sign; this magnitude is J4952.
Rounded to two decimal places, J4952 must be 0.75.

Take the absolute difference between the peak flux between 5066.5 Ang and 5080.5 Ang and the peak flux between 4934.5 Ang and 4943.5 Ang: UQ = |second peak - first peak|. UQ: 2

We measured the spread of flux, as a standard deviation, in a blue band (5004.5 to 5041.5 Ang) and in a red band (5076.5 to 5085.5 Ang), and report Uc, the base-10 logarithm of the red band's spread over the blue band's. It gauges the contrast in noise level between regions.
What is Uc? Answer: -1.1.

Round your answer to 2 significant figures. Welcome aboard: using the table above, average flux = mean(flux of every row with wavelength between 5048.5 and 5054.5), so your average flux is 19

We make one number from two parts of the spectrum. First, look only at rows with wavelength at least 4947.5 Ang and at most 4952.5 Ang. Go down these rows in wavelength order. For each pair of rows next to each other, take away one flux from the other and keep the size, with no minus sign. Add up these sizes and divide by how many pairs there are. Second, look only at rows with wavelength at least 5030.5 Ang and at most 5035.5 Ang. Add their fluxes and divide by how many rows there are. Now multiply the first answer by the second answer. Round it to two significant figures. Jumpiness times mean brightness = 17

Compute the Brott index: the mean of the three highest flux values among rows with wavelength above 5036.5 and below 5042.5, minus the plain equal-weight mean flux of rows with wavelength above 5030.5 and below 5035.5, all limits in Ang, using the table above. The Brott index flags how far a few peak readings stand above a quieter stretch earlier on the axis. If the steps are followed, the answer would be -1.5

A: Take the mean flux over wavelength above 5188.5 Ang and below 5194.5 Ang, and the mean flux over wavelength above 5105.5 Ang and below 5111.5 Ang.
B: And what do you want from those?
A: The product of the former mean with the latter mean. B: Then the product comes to 272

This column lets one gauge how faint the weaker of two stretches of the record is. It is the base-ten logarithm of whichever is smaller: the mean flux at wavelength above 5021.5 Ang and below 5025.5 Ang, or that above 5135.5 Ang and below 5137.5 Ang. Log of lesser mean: 1.13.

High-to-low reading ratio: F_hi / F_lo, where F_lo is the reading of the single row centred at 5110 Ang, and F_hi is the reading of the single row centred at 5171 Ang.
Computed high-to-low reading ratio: 0.887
